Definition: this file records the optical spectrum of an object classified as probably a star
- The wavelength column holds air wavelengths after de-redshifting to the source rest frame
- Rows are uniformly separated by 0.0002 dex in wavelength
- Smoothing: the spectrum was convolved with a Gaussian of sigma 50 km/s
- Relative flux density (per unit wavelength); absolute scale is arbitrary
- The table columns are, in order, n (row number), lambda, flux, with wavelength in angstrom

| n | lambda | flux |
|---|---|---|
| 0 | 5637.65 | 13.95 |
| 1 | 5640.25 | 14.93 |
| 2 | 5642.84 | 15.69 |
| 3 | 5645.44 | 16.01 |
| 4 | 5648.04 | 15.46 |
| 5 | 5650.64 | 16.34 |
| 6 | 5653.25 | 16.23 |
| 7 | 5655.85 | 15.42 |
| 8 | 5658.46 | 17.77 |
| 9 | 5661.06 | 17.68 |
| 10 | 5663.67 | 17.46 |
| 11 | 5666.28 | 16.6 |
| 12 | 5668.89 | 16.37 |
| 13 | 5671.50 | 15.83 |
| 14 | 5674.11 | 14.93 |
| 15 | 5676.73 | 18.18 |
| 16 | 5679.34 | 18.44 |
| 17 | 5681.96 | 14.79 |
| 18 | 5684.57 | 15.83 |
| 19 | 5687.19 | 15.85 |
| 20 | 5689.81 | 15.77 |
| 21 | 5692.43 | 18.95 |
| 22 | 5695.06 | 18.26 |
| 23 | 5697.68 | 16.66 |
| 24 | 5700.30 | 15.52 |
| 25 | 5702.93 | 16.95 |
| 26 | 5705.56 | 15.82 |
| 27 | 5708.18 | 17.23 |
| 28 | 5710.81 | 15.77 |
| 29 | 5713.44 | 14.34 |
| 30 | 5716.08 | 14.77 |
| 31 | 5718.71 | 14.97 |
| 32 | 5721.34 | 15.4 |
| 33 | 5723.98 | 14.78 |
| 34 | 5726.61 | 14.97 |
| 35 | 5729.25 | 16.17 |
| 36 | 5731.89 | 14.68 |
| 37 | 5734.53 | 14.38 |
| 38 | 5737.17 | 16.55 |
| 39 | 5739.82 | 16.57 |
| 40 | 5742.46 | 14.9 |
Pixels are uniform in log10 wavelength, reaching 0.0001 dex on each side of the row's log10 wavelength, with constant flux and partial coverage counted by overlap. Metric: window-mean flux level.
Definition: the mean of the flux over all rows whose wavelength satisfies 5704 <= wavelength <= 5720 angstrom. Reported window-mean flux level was 15.5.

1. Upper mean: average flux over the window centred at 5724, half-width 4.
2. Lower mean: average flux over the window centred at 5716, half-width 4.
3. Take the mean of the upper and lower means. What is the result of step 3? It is 14.9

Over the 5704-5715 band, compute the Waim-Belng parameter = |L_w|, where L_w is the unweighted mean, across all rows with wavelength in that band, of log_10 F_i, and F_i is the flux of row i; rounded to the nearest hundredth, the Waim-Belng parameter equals 1.20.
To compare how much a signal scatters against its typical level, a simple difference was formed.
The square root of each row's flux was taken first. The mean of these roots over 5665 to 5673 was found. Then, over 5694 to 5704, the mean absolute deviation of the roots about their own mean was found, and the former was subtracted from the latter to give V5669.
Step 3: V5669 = -3.94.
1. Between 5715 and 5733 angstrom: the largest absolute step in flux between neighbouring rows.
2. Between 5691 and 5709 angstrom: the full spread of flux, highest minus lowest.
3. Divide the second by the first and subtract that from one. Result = -1.3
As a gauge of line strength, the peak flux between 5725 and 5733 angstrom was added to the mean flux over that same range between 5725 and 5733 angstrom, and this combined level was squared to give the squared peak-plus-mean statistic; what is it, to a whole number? 989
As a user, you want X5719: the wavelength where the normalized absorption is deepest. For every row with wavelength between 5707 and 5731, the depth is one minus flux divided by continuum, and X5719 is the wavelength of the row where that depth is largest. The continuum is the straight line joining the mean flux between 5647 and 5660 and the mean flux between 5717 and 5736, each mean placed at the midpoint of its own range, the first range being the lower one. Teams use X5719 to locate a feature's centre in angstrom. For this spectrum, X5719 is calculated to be 5713.44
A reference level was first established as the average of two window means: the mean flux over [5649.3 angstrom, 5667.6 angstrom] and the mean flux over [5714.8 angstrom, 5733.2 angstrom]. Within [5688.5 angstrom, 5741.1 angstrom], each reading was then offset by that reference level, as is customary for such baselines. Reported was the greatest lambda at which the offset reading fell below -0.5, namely 5734.53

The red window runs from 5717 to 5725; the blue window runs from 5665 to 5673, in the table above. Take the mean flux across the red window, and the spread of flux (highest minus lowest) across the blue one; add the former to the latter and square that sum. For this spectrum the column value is 250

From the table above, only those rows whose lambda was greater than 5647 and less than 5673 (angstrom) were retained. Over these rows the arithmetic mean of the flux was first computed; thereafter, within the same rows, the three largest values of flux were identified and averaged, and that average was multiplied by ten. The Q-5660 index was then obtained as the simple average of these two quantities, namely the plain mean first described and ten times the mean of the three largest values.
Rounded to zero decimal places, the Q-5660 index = 96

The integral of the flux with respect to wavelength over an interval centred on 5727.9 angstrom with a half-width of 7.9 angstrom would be 238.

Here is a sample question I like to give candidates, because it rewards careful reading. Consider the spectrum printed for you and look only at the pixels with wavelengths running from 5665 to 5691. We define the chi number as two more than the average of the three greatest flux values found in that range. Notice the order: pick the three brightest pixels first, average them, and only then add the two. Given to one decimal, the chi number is 19.7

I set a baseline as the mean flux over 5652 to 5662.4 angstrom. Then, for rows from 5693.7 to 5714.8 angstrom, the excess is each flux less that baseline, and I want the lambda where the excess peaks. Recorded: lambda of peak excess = 5695.06 angstrom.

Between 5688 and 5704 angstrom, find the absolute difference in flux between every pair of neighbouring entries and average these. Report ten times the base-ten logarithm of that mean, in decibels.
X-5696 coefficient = 2.1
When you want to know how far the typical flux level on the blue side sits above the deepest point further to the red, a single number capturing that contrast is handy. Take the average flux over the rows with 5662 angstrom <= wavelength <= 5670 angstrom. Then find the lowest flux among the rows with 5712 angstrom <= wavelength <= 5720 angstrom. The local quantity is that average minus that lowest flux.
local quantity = 2.5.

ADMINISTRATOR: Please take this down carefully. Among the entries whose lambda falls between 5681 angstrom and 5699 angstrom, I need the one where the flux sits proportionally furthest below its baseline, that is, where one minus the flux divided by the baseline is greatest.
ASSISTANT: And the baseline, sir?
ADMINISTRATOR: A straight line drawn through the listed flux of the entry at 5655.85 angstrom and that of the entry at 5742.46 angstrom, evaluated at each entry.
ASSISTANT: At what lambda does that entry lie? 5681.96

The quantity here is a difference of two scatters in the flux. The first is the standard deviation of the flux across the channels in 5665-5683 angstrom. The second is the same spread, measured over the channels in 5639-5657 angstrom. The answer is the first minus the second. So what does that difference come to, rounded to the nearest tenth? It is 0.9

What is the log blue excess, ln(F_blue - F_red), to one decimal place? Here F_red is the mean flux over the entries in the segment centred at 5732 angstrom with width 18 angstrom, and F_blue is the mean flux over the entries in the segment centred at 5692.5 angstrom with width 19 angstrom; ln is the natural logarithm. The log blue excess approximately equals 0.2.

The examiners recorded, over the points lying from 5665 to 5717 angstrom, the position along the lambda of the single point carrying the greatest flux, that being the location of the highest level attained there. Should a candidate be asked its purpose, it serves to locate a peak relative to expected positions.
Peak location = 5692.43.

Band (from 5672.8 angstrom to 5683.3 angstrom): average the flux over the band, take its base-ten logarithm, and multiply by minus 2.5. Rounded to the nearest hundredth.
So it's -3.05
